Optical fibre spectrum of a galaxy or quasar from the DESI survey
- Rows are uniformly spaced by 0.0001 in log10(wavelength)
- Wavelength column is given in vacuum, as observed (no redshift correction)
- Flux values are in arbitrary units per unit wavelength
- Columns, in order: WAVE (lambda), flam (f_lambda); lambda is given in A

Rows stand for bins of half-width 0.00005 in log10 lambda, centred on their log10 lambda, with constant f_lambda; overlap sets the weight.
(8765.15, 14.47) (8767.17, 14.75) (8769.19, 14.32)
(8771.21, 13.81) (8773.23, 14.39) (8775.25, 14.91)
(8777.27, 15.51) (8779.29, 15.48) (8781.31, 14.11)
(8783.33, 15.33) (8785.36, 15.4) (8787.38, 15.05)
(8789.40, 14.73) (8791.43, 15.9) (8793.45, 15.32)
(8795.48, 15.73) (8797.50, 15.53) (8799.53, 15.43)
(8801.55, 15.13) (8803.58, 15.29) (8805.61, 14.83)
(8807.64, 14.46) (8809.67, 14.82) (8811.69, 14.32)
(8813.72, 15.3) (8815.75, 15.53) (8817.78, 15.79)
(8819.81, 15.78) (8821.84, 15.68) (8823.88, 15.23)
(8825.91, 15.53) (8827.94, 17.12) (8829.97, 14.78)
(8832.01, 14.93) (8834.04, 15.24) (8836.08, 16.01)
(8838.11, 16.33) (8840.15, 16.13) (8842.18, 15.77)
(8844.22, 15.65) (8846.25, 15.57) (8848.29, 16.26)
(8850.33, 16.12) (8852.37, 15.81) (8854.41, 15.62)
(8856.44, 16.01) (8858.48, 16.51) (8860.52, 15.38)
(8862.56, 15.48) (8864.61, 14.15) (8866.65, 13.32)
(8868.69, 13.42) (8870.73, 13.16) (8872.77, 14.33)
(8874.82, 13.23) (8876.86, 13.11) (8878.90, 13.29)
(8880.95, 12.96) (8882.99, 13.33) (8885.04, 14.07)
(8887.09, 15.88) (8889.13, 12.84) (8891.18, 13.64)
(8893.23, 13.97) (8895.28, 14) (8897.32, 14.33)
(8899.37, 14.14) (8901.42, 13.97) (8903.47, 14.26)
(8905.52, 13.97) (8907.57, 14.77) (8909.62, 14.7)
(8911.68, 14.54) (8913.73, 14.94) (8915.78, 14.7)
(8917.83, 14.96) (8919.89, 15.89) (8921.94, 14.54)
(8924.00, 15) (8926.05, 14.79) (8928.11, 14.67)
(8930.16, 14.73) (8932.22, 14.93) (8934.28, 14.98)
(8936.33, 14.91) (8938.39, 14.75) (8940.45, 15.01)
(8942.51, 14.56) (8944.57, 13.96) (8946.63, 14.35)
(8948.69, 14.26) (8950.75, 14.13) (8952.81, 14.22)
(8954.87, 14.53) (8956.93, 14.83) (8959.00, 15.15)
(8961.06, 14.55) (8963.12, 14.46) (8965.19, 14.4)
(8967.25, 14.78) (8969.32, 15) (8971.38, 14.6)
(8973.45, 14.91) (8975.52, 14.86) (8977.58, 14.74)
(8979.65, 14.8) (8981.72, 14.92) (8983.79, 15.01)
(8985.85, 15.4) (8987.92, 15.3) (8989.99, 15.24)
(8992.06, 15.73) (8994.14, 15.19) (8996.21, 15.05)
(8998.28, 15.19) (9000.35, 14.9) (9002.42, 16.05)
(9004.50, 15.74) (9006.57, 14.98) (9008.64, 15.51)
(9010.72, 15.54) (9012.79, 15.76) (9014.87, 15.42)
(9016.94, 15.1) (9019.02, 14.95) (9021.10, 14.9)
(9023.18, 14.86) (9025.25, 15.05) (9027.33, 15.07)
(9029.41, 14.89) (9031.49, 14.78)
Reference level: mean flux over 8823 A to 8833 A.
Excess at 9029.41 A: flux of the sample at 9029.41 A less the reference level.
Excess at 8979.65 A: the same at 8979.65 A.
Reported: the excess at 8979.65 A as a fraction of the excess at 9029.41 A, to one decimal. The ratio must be 1.1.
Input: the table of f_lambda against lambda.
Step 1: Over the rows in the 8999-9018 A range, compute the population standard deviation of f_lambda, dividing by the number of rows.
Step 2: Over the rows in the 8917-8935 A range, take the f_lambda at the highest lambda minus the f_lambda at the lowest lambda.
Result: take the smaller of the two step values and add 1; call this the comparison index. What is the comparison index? 1.0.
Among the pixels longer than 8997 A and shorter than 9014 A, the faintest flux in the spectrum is 14.9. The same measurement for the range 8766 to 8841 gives 13.81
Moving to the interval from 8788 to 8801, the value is 14.73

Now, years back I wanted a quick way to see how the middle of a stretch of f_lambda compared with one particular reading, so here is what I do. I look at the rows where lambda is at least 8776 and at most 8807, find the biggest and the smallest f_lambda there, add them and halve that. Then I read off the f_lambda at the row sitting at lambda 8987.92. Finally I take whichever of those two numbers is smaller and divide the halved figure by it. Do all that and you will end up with 1.000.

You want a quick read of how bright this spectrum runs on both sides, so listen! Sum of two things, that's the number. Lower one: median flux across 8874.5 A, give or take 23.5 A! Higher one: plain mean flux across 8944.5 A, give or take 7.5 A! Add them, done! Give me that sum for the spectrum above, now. 28.4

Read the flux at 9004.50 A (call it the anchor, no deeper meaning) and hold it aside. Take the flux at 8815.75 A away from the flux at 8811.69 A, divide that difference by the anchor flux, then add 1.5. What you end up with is 1.42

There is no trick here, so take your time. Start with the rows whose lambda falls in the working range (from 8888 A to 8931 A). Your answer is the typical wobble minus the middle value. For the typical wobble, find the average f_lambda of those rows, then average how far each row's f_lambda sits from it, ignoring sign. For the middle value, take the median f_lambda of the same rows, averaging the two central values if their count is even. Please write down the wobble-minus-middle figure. -14.07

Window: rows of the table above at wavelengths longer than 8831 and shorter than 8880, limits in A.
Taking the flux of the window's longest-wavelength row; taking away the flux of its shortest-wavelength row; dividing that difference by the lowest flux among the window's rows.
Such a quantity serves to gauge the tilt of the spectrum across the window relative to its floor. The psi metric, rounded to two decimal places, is -0.13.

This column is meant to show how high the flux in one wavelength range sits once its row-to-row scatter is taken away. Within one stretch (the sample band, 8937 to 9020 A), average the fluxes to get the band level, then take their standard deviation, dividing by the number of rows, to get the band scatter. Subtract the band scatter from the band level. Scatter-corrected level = 14.5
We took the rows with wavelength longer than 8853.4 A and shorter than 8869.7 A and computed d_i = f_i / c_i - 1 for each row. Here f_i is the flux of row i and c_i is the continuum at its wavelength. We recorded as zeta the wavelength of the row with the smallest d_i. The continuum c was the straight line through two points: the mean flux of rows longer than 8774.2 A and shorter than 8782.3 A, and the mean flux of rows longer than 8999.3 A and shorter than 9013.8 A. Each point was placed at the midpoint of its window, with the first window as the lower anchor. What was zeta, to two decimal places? 8866.65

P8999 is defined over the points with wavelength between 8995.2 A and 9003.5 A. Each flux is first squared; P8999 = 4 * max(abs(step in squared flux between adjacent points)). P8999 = 142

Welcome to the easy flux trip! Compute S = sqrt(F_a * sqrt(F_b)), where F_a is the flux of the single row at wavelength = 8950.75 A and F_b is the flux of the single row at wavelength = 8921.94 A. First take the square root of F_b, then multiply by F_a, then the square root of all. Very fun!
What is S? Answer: 7.34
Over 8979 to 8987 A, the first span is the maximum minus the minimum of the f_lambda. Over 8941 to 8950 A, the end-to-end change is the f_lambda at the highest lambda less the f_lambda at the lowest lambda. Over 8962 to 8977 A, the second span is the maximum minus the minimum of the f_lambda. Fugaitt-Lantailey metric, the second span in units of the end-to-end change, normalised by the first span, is -3.3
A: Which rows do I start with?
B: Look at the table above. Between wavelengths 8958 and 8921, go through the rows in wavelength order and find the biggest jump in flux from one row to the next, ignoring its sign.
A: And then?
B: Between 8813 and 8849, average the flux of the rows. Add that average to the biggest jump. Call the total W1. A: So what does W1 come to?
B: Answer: 16.3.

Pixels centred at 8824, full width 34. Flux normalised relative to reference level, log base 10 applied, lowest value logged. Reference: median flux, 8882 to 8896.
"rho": 0.011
